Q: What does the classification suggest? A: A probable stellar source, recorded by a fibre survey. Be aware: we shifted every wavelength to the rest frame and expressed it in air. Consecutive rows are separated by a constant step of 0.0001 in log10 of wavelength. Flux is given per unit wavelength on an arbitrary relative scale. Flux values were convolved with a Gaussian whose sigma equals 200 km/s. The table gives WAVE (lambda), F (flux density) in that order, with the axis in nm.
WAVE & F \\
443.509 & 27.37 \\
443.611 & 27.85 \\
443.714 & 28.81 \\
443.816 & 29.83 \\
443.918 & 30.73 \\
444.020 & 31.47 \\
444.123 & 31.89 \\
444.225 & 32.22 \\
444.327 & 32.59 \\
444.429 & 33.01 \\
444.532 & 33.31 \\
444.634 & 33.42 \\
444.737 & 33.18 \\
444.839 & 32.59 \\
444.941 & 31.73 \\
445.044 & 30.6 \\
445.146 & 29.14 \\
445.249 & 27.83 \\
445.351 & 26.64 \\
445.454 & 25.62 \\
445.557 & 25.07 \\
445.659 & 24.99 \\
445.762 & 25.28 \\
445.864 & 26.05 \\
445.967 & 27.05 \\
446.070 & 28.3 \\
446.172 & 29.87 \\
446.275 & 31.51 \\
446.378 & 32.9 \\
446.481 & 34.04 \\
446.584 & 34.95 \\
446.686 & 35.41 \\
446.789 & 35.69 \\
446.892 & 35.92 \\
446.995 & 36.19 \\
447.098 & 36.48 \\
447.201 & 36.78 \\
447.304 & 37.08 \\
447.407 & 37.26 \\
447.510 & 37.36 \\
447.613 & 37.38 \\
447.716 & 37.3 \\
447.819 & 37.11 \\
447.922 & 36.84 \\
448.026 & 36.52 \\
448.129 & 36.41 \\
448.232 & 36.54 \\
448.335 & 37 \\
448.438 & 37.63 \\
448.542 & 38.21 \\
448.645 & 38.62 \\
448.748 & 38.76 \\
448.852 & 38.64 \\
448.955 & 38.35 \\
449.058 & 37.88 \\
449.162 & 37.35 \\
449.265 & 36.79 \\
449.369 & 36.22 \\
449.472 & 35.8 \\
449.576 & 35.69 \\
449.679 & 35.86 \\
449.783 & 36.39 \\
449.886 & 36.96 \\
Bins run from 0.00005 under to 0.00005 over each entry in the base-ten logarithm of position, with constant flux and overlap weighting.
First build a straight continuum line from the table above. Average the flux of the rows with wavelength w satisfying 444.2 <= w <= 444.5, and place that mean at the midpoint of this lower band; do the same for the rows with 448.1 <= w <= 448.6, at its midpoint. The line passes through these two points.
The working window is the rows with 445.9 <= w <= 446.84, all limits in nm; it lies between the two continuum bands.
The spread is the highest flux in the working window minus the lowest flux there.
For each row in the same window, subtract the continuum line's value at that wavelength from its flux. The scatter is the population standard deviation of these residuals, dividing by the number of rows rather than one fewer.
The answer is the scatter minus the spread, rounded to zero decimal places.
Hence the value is -6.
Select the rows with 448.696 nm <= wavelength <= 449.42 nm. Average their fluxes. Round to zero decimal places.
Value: 38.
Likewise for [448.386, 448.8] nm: 38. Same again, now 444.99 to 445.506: 28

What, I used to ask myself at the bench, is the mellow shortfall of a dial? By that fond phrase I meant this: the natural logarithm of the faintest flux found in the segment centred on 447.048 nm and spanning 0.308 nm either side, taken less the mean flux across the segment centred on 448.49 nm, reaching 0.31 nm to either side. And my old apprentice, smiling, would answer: -34.2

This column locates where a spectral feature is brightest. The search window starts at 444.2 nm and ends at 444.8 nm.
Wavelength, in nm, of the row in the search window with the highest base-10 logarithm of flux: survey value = 444.634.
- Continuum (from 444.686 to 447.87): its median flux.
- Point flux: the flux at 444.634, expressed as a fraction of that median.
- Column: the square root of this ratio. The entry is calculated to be 1.01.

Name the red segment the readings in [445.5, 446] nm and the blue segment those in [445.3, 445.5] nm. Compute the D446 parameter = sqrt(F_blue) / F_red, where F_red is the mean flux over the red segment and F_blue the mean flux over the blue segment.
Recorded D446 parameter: 0.199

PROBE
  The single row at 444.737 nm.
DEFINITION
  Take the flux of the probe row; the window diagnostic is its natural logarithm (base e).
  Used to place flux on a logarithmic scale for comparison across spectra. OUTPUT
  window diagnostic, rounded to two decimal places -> 3.50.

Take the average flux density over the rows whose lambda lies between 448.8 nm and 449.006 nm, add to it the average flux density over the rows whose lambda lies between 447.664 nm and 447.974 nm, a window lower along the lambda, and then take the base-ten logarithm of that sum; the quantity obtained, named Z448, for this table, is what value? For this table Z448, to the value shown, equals 1.88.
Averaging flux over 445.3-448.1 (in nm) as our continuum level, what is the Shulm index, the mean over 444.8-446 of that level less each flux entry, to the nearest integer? 5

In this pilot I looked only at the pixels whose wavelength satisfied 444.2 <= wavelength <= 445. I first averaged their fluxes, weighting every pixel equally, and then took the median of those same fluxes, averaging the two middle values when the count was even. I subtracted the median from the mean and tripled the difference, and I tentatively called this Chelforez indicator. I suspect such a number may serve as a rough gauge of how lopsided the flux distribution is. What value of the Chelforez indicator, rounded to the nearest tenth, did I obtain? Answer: -0.1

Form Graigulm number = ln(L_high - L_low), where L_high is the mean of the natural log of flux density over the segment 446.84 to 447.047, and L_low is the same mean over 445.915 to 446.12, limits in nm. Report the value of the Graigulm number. -1.3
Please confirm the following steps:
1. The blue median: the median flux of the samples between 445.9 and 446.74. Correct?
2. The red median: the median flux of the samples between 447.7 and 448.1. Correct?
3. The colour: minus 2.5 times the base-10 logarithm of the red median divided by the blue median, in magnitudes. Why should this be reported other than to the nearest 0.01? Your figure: -0.15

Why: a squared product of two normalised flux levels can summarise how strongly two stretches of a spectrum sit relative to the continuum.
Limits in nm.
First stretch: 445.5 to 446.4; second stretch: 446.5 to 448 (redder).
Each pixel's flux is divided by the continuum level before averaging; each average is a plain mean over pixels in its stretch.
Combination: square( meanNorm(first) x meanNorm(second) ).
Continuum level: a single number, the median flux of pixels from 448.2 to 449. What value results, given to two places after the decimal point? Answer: 0.48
